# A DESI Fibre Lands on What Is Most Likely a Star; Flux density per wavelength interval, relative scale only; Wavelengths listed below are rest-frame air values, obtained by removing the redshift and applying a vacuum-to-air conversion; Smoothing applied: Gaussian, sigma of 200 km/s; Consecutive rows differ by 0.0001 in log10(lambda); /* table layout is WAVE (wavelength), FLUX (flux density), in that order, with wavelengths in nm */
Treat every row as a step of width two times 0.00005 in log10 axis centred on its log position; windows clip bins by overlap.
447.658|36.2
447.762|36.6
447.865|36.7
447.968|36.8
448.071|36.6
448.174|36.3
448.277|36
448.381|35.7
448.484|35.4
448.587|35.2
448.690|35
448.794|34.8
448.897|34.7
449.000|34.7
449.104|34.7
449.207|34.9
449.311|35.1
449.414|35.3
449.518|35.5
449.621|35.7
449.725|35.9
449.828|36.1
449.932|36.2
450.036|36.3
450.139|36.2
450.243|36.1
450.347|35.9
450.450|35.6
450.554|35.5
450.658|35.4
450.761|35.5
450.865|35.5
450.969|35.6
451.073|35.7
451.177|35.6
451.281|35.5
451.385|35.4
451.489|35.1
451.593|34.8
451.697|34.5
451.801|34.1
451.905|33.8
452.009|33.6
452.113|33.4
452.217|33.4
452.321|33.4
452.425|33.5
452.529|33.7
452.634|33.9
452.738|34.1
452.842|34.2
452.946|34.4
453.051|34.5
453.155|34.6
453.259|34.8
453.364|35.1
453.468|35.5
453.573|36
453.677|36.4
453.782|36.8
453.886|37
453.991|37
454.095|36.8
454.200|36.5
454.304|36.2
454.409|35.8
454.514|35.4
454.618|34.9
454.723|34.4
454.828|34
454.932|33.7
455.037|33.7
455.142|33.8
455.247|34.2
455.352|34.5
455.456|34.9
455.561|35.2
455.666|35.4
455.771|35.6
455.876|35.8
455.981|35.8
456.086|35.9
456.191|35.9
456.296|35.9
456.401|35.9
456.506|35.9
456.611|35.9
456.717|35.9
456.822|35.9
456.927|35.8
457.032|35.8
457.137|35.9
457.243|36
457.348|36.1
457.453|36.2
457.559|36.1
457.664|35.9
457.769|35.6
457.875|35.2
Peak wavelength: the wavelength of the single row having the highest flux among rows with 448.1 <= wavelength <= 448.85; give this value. 448.174 nm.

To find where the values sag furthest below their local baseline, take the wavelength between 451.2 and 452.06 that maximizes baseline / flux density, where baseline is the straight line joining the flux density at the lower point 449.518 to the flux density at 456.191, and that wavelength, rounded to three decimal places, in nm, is 452.009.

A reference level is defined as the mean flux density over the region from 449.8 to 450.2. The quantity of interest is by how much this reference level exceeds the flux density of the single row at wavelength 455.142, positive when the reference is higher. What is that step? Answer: 2.4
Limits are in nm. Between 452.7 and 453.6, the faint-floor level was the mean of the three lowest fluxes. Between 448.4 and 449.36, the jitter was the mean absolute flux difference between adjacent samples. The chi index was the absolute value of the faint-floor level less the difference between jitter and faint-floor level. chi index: 68.3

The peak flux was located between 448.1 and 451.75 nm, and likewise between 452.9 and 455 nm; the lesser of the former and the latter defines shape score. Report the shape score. 36.3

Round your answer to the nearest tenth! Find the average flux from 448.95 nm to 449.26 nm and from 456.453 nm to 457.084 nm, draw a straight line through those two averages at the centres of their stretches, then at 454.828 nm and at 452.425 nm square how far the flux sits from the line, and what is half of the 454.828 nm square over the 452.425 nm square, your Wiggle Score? 0.4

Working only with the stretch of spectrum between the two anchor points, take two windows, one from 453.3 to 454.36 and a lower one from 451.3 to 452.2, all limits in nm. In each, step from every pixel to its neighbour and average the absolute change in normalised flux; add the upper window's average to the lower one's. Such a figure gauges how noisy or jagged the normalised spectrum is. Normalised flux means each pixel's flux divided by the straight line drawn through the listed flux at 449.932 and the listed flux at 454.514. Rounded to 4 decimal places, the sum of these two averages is 0.0161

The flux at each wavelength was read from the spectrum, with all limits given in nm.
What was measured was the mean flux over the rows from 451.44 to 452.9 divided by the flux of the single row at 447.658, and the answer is 0.94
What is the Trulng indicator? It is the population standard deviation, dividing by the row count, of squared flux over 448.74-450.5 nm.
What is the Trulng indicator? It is 41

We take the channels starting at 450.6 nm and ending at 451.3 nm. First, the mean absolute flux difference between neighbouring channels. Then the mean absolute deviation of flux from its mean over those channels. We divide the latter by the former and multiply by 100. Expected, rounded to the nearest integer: 93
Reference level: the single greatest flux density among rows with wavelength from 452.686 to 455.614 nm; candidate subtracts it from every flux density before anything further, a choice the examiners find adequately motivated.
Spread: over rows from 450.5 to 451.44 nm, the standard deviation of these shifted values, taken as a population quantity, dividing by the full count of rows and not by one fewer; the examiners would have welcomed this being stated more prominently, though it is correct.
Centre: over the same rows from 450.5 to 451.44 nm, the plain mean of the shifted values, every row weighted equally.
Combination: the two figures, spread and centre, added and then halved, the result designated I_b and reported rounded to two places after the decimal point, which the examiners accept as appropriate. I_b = -0.69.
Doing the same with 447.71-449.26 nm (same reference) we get -0.30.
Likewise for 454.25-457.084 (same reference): -0.47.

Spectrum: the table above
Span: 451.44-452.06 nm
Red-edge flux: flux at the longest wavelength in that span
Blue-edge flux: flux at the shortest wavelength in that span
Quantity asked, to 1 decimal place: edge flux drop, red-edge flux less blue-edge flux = -1.5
